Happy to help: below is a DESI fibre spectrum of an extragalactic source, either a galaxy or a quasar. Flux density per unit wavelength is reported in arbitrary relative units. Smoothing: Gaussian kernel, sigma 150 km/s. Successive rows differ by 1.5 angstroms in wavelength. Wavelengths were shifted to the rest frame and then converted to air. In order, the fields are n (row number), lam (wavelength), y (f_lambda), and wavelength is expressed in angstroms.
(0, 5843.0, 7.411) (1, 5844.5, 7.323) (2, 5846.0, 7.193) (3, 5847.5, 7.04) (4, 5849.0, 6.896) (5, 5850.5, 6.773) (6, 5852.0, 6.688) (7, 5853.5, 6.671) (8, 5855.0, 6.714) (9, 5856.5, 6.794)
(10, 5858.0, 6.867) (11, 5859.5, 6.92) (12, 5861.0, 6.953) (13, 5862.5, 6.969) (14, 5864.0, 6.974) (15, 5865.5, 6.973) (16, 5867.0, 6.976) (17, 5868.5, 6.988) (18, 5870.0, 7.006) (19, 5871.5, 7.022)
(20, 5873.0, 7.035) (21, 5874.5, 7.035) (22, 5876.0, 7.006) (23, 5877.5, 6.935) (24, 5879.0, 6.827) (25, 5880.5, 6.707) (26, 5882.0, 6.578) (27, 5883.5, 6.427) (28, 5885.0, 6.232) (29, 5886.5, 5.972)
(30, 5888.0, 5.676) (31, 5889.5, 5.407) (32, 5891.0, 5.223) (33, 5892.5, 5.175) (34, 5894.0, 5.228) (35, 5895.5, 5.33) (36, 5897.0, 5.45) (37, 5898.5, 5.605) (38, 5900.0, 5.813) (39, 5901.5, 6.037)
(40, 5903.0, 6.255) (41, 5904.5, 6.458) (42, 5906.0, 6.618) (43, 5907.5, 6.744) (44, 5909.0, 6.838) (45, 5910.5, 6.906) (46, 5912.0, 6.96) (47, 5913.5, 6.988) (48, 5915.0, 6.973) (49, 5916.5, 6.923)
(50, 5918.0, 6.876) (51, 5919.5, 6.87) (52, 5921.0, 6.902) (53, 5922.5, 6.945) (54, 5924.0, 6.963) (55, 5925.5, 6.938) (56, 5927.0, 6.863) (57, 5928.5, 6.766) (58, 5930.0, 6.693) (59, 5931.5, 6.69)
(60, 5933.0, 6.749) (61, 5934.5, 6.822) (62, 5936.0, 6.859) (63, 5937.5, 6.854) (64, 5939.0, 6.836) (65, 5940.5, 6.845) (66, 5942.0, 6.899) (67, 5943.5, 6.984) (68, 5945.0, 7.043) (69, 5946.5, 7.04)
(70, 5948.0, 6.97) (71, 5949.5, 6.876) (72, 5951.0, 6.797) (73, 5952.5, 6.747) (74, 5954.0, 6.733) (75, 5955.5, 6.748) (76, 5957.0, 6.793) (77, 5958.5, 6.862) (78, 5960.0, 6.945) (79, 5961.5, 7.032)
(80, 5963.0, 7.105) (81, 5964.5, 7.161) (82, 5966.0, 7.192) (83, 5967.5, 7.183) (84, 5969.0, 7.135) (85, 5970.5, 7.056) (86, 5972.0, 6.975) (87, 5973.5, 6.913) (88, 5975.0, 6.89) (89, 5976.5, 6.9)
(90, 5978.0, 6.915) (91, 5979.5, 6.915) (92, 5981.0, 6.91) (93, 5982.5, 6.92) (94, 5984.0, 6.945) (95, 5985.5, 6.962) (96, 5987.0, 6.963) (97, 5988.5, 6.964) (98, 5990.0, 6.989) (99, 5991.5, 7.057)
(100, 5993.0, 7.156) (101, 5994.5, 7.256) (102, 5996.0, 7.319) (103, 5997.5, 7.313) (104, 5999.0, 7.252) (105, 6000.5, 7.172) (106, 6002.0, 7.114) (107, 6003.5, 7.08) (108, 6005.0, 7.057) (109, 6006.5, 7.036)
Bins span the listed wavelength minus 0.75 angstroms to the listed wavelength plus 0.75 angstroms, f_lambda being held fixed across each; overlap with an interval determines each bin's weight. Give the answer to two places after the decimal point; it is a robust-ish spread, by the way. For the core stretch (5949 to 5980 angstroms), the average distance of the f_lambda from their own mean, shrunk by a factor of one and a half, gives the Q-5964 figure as 0.08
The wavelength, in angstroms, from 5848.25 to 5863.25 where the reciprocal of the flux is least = 5862.5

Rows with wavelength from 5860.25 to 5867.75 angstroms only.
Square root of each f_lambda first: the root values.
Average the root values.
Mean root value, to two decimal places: 2.64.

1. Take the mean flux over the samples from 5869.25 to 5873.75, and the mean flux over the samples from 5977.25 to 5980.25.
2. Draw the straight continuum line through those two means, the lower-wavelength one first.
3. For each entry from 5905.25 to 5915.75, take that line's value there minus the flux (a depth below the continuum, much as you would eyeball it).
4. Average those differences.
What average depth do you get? 0.12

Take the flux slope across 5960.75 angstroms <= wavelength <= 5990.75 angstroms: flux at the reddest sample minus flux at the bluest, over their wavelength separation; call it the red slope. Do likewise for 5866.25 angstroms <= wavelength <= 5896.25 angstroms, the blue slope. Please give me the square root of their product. 0.009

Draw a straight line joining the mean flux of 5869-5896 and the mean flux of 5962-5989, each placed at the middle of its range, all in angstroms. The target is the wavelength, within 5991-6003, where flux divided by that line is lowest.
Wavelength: 6002.0 angstroms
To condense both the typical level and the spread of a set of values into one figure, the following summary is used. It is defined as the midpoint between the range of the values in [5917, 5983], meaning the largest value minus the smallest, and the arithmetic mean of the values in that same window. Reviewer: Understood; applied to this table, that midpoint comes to 3.71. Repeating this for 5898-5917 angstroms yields 3.97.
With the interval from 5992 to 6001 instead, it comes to 3.70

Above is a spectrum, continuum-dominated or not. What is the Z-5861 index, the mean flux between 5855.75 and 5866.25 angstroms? 6.92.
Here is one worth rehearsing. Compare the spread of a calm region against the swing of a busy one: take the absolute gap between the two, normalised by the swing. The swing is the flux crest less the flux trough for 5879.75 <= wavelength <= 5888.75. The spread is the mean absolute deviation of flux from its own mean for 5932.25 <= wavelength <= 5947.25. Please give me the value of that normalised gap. 0.92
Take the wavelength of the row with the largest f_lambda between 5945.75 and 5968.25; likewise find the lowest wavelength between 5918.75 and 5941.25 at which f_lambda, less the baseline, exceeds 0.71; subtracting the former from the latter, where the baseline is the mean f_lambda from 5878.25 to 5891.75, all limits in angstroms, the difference -46.5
